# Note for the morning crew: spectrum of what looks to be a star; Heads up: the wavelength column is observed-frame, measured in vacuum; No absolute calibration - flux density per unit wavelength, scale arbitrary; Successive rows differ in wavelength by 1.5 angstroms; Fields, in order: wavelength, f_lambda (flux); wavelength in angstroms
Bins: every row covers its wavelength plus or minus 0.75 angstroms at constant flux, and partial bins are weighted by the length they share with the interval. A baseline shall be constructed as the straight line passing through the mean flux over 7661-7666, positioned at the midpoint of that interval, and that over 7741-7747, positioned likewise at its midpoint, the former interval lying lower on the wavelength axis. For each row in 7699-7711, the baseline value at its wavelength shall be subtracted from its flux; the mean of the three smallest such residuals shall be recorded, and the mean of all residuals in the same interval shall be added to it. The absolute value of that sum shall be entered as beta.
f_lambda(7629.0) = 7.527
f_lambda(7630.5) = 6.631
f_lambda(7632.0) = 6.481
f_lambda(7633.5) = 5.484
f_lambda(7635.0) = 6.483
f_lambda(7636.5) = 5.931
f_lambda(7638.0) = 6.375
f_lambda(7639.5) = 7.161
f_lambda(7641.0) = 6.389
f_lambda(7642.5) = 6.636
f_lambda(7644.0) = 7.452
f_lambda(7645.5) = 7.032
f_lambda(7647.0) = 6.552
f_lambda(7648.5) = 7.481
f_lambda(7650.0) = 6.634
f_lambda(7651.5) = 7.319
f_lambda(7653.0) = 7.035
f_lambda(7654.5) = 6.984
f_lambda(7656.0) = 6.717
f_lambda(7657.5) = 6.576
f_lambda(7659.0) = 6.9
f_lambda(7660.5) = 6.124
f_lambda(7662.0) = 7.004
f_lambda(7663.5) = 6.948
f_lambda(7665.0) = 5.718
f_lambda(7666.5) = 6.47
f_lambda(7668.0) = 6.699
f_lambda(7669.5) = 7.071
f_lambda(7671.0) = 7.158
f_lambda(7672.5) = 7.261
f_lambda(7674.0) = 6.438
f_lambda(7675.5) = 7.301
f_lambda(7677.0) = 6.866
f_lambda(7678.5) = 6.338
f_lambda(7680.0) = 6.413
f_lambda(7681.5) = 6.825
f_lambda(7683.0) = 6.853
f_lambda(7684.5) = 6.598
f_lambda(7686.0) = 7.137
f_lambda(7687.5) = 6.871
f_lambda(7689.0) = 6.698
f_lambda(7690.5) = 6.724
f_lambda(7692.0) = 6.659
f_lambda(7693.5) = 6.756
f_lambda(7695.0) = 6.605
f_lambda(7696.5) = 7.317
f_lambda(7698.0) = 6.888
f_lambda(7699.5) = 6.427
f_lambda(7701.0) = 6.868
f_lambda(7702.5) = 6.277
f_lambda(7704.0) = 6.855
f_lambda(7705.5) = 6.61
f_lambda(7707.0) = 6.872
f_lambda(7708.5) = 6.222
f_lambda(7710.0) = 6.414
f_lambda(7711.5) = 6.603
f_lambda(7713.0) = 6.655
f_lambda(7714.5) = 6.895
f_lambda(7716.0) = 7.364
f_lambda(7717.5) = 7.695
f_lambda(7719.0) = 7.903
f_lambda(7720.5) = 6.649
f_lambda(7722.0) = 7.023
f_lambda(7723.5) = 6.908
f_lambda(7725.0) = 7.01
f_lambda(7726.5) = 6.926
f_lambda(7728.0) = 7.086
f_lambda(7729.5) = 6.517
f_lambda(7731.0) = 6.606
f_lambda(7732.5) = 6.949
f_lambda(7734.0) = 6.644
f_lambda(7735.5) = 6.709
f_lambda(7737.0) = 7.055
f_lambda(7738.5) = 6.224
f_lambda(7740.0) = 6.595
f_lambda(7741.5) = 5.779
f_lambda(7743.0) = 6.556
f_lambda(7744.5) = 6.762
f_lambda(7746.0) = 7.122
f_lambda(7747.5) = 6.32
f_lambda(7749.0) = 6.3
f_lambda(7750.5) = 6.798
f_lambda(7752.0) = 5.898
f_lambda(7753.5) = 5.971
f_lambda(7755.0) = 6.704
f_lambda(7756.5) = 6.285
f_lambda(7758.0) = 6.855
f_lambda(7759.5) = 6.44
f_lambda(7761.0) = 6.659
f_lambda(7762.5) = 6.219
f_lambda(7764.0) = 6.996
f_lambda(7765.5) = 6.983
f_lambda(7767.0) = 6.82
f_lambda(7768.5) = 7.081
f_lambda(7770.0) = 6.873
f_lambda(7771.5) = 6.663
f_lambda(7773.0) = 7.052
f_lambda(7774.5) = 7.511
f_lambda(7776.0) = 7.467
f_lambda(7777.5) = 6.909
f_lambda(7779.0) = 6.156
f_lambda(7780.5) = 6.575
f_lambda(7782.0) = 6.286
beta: 0.2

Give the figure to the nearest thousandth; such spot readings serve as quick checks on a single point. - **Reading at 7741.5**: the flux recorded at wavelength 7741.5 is 5.779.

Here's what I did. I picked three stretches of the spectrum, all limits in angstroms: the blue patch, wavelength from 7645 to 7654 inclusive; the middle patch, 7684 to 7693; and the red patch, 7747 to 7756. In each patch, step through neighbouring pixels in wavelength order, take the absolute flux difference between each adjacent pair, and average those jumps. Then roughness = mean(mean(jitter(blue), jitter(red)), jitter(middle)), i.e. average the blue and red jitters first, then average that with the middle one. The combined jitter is 0.38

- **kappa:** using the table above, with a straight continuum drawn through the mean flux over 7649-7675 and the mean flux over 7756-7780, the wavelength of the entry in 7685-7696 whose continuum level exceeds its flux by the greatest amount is 7695.0 angstroms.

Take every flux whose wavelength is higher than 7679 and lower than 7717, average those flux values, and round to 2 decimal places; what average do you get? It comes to 6.74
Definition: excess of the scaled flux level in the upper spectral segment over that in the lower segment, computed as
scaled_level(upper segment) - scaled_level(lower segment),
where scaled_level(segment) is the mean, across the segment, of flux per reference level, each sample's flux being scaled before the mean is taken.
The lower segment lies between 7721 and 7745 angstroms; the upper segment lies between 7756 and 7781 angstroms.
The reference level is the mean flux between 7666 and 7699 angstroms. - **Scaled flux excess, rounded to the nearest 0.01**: 0.01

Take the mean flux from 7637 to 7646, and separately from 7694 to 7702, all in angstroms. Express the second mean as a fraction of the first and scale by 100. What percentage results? 100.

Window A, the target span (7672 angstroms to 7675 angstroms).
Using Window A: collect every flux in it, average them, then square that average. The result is 47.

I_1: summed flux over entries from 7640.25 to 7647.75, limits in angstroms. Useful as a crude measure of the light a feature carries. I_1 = 34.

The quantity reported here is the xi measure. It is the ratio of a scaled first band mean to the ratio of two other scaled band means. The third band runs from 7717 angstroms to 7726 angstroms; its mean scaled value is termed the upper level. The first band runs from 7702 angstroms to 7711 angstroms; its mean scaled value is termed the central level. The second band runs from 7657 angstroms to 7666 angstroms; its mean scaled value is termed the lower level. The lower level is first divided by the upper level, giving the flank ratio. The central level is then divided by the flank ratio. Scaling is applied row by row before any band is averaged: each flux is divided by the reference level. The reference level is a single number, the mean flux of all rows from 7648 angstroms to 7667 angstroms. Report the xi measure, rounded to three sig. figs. 1.06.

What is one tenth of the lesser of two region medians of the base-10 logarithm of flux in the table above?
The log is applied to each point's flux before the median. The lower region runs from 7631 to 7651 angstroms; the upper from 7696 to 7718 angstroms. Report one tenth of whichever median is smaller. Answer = 0.0816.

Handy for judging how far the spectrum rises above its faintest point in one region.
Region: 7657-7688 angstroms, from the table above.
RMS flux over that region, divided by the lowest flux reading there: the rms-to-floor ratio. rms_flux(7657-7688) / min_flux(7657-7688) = 1.18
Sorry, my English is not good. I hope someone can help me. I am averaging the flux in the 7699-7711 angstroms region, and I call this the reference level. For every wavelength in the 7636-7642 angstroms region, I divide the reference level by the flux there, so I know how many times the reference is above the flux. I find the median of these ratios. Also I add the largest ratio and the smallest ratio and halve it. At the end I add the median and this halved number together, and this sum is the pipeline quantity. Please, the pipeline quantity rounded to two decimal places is 2.04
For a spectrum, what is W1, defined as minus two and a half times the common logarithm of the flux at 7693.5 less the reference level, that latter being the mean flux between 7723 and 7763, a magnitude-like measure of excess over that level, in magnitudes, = 1.9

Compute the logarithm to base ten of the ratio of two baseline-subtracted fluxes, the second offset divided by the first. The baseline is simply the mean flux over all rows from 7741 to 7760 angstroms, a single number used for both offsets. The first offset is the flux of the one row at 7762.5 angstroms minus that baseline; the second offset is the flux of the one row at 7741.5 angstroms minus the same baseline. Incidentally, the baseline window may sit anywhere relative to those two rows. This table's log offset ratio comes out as 0.5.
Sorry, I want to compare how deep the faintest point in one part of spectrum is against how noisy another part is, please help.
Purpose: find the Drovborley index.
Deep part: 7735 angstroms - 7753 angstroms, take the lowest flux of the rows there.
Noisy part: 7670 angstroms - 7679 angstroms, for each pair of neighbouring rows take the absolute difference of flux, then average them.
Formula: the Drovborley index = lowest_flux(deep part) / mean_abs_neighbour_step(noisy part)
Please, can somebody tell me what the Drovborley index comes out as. 10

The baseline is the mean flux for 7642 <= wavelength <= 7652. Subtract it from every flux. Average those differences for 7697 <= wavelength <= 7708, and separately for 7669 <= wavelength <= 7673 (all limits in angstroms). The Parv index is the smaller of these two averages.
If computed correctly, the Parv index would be -0.33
